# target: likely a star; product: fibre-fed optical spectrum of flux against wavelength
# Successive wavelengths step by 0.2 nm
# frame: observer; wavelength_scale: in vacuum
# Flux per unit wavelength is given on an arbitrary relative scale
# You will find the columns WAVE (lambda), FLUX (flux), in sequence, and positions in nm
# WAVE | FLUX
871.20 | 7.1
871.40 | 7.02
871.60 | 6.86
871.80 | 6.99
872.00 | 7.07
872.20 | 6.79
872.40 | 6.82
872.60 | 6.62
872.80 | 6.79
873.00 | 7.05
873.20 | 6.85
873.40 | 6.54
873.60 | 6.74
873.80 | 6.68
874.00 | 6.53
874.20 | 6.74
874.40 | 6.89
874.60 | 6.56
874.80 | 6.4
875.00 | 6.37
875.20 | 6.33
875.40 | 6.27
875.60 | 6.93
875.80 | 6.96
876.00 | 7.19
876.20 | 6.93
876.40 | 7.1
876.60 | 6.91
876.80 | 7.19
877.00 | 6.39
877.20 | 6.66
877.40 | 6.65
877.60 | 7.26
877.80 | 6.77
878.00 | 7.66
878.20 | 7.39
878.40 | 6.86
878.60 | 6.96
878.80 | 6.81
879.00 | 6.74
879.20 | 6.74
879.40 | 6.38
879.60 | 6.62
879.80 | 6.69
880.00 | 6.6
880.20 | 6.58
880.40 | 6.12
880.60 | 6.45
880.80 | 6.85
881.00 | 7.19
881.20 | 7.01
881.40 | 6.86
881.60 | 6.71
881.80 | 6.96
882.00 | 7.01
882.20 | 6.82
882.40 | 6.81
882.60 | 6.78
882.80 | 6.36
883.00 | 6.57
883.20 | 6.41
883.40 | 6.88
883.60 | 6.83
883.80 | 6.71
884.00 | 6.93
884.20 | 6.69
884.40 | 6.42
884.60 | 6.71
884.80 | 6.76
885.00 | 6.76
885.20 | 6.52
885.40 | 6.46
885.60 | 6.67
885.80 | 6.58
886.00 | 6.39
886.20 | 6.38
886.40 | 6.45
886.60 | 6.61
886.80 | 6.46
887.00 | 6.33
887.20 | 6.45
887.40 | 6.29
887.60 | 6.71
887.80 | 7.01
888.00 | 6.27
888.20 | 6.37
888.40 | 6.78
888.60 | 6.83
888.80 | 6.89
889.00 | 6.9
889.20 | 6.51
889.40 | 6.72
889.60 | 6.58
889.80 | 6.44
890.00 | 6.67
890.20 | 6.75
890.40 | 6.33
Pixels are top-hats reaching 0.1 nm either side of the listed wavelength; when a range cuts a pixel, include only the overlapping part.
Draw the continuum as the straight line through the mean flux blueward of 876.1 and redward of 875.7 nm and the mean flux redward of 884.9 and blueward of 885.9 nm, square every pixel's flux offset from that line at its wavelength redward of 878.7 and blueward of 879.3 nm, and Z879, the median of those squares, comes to 0.029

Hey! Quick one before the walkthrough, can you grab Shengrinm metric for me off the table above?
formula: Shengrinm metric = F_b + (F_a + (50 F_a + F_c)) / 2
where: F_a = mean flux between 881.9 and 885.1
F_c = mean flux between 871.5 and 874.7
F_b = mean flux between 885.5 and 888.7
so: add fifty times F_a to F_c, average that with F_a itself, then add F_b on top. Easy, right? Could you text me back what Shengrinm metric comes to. 181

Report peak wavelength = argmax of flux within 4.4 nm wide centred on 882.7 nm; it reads 881.00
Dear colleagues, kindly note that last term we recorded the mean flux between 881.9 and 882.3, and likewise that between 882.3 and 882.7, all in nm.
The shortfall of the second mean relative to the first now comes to 0.12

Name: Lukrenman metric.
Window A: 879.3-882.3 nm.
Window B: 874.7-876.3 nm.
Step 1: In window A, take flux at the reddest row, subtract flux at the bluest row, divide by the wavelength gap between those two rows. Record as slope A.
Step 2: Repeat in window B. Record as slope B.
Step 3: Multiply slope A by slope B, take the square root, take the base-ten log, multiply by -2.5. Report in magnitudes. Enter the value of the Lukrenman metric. 1.5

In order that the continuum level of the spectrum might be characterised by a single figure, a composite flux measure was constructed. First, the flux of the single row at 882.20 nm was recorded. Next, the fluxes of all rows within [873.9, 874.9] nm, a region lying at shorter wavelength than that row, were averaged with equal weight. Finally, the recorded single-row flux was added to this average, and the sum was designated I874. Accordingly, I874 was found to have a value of 13.4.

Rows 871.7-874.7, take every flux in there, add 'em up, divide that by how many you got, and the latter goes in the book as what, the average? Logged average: 6.78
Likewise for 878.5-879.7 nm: 6.71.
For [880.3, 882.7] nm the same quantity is 6.80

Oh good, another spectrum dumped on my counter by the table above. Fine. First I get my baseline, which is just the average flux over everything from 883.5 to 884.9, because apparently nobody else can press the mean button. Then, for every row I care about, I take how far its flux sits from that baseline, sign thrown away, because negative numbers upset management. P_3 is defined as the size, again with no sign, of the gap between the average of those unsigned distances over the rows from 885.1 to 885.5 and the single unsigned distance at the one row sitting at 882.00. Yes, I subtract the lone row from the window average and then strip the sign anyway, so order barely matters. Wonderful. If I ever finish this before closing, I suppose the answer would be 0.057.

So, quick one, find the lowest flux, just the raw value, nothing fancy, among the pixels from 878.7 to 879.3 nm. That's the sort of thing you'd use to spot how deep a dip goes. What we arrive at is 6.74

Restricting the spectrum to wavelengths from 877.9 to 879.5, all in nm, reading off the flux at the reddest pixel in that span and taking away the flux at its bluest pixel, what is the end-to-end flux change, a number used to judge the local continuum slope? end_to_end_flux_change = -1.3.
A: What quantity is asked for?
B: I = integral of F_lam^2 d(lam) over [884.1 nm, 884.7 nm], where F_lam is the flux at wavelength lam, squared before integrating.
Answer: 26.2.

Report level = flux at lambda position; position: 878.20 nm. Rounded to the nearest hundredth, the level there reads 7.39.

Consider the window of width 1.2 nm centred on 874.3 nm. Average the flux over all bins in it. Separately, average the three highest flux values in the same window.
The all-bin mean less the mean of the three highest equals -0.14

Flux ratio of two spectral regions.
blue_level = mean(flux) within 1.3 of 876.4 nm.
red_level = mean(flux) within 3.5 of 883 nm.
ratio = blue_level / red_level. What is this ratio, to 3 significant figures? 1.02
